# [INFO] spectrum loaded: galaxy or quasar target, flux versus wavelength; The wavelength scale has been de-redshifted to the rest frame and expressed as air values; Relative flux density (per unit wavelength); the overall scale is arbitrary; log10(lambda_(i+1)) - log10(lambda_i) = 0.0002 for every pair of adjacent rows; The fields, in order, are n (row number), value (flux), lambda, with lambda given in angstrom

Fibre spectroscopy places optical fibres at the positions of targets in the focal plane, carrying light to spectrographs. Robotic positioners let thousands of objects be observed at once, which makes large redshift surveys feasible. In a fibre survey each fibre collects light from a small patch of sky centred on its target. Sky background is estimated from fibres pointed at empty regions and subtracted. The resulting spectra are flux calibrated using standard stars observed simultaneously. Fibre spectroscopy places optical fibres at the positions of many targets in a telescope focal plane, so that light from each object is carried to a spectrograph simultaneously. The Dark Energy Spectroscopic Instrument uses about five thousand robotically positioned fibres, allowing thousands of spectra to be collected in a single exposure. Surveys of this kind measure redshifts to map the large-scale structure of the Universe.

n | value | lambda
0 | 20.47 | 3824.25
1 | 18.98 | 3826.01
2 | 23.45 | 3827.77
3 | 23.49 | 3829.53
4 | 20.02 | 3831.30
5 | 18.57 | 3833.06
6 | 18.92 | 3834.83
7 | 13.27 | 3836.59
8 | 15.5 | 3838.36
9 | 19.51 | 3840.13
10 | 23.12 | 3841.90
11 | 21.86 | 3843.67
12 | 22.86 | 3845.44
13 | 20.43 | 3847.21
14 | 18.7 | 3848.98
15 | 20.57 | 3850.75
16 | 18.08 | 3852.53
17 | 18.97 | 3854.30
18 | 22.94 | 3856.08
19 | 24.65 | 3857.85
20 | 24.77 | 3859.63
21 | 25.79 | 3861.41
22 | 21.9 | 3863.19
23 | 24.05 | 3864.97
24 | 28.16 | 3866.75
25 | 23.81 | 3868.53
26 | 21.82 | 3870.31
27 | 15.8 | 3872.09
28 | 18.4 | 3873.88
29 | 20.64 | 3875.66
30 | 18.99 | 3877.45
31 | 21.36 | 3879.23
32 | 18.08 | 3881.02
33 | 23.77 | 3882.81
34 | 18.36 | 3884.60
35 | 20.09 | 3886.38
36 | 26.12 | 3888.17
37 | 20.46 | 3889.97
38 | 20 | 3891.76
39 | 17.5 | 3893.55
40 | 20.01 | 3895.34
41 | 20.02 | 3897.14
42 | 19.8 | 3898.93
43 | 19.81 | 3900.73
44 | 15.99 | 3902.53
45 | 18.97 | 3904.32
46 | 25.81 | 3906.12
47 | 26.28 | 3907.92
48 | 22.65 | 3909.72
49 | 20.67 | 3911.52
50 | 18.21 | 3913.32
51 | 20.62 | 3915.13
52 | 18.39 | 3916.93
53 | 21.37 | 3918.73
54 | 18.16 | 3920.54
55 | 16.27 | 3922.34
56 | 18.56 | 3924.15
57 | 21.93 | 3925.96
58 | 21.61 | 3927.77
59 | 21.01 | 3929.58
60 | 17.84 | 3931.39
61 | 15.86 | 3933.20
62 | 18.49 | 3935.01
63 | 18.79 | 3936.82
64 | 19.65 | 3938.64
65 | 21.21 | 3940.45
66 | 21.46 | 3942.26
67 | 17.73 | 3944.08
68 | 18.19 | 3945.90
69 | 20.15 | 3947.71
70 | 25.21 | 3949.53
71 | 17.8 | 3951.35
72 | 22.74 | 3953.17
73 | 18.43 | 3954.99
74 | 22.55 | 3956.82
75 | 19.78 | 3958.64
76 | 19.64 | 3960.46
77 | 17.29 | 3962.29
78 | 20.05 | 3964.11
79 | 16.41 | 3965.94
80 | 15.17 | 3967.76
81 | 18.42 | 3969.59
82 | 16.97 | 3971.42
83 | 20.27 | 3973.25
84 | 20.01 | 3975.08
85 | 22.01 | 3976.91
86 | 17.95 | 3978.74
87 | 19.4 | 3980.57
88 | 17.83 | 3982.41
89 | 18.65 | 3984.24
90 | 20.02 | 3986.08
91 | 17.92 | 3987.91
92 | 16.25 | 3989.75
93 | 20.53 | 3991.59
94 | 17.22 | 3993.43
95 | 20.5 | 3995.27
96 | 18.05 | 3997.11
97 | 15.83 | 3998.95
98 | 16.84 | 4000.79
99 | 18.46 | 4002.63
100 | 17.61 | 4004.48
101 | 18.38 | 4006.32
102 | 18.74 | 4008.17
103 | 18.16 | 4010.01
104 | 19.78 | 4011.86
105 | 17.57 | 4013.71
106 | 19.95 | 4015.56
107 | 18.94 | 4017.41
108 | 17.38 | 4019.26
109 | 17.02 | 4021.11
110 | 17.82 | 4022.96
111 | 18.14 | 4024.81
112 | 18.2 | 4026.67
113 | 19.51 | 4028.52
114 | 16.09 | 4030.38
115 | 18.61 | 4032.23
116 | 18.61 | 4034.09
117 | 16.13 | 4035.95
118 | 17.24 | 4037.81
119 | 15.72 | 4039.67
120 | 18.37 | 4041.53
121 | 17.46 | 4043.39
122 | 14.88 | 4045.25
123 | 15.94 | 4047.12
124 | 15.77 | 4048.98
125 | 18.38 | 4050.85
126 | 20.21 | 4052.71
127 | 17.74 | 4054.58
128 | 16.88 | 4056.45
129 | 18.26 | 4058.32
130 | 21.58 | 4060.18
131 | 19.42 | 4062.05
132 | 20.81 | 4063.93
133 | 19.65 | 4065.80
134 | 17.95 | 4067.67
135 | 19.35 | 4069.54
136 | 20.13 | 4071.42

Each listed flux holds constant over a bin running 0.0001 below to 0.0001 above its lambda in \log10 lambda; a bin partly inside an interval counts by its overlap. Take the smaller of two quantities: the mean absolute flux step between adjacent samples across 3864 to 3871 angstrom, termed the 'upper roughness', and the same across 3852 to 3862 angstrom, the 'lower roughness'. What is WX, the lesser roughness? 1.5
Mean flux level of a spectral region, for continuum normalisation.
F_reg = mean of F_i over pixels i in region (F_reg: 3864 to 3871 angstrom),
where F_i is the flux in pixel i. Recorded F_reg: 24.5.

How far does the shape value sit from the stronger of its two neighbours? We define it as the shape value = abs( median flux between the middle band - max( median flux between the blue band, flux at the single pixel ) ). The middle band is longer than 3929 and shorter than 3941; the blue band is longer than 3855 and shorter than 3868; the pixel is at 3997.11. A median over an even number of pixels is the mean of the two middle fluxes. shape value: 5.9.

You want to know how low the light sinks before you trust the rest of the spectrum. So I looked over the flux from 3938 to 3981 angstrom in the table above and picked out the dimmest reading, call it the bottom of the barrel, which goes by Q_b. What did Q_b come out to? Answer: 15.17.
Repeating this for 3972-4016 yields 15.83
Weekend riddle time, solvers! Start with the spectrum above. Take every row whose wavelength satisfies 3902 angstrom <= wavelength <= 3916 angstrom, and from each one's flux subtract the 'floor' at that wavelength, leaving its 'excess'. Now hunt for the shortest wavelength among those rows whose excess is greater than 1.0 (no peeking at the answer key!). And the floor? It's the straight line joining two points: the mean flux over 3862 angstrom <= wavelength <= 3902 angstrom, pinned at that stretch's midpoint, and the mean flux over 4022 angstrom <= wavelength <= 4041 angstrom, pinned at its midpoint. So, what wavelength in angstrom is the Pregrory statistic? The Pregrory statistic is 3906.12 angstrom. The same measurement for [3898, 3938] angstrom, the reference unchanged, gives 3906.12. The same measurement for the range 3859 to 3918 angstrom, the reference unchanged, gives 3859.63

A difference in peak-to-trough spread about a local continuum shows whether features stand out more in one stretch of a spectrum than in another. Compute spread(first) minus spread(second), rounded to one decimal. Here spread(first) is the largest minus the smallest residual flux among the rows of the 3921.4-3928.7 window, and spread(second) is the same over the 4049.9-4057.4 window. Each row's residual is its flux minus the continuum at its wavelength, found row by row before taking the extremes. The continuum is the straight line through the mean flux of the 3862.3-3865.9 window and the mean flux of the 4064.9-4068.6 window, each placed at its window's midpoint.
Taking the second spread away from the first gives 2.5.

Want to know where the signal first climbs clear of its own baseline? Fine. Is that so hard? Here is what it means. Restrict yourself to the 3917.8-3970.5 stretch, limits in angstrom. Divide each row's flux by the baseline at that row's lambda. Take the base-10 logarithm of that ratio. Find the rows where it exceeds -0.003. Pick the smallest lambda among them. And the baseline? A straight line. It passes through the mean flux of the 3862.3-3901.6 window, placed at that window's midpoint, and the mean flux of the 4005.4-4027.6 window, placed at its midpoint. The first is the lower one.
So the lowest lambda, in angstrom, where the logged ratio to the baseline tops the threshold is 3918.73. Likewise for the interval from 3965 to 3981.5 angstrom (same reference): 3973.25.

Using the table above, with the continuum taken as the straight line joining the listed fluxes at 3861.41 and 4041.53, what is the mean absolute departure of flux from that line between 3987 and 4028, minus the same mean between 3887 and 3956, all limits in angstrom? -2.0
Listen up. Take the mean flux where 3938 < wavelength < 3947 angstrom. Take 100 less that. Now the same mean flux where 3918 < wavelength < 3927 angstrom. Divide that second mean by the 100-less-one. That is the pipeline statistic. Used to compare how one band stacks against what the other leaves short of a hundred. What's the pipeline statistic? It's 0.240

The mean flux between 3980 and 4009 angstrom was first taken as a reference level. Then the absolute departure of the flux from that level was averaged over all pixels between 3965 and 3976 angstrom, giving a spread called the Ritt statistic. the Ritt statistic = 1.69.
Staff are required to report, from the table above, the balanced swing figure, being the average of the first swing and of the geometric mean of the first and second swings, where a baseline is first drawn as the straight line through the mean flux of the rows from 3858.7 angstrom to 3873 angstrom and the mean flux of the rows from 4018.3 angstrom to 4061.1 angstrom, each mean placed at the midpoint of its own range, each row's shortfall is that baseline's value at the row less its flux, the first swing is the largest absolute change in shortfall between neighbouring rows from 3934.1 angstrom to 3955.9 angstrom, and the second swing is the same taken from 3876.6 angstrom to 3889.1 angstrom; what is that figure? 7.0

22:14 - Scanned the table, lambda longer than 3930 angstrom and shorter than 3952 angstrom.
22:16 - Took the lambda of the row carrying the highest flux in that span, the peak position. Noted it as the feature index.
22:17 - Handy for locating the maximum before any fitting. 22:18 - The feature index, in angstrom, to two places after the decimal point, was 3949.53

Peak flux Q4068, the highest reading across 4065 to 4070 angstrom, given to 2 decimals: 19.65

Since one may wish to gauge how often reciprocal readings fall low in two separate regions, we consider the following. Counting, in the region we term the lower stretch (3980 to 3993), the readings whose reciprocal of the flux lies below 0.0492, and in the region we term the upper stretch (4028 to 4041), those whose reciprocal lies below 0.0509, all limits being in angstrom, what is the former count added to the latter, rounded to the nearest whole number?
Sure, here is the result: 1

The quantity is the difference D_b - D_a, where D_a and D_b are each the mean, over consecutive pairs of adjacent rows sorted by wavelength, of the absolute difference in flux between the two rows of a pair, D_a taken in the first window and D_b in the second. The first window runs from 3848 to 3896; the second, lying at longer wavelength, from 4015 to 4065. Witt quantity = -1.4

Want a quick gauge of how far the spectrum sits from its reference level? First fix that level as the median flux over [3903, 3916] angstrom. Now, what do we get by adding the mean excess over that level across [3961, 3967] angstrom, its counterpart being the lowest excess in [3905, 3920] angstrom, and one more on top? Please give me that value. -4.2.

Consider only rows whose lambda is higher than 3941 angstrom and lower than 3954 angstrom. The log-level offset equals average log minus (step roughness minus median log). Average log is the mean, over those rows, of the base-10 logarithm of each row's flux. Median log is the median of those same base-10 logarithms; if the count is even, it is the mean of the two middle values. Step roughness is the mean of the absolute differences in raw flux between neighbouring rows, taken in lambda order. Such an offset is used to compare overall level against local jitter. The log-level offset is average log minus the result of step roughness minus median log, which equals -1.31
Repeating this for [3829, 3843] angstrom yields -0.41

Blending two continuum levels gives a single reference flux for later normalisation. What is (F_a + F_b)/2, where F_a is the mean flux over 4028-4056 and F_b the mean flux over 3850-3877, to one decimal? 19.7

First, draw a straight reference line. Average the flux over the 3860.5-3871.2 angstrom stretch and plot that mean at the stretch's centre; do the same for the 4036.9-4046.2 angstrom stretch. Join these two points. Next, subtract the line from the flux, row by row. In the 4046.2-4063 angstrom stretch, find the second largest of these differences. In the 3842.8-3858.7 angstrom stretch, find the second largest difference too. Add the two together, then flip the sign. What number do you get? -2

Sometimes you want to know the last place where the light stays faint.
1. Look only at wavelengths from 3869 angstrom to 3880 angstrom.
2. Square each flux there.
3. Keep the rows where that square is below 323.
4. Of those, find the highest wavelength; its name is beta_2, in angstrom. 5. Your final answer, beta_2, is 3872.09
